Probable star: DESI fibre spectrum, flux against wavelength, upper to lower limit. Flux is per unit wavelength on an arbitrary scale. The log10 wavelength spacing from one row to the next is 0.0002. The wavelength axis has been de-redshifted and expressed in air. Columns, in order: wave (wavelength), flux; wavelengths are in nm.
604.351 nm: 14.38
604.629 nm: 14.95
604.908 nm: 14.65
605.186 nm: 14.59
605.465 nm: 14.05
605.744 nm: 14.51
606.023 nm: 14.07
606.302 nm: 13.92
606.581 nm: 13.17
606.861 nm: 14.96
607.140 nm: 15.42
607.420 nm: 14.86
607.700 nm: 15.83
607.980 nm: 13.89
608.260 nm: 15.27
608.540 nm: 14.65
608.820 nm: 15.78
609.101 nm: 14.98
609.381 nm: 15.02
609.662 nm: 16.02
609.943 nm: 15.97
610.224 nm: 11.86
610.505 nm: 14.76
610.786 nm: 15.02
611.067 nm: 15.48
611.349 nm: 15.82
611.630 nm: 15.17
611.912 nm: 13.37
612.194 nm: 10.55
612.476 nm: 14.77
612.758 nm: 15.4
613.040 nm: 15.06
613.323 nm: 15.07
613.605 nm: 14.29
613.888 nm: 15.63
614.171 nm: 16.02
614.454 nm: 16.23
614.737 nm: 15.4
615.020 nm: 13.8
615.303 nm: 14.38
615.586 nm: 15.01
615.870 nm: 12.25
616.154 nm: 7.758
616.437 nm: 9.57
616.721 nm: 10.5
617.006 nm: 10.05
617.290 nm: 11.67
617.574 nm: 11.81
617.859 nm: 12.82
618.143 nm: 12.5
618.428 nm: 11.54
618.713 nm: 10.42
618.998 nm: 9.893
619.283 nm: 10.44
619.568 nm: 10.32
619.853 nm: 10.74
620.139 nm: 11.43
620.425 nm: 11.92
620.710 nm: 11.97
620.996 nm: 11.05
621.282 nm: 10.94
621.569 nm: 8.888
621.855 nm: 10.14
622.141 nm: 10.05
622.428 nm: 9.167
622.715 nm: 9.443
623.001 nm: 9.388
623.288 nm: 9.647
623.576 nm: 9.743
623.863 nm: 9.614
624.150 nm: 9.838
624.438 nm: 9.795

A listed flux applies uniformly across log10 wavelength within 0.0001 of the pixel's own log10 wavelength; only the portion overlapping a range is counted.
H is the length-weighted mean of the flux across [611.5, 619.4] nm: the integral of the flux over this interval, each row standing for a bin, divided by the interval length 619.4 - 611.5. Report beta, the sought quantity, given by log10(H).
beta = 1.11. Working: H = 13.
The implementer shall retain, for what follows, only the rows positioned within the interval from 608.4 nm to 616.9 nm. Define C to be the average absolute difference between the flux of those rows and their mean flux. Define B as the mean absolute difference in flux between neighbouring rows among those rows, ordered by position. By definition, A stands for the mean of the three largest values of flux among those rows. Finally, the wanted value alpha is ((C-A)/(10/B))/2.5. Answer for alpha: -0.76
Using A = 16.1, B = 1.3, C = 1.59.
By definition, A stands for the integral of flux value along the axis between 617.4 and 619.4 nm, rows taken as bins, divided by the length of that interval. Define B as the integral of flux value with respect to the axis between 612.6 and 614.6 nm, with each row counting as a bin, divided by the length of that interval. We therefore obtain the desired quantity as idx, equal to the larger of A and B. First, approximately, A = 11.4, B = 15.4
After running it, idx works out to 15.4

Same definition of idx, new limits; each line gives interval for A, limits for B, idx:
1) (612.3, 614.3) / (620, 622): 15.1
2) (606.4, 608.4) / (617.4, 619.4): 14.8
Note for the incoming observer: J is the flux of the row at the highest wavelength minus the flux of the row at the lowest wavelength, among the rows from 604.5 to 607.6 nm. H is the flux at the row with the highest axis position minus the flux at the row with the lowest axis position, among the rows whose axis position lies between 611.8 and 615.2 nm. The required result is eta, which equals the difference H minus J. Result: 1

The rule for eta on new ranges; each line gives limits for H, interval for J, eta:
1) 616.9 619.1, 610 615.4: -3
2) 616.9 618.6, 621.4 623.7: 1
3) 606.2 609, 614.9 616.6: 6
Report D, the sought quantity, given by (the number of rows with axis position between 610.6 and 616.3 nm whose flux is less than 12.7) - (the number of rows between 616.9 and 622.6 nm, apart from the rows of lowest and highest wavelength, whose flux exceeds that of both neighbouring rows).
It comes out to -1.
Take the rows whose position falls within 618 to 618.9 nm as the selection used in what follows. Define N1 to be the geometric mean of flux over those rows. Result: 11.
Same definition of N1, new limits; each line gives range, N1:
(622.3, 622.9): 9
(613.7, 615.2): 15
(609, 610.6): 15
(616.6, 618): 11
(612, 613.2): 14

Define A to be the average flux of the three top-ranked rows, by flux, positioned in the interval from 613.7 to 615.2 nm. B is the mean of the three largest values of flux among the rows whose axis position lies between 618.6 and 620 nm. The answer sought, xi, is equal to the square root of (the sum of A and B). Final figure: 5.15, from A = 16.0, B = 10.5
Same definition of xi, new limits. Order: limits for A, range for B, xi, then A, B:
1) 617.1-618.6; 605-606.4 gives 5.17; 12.4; 14.4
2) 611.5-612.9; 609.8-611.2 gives 5.53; 15.1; 15.5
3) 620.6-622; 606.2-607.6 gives 5.14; 11.3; 15.1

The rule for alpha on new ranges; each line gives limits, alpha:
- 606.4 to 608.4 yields -0.70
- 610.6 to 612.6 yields -0.97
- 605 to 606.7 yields -0.26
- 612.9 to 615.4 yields -0.44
